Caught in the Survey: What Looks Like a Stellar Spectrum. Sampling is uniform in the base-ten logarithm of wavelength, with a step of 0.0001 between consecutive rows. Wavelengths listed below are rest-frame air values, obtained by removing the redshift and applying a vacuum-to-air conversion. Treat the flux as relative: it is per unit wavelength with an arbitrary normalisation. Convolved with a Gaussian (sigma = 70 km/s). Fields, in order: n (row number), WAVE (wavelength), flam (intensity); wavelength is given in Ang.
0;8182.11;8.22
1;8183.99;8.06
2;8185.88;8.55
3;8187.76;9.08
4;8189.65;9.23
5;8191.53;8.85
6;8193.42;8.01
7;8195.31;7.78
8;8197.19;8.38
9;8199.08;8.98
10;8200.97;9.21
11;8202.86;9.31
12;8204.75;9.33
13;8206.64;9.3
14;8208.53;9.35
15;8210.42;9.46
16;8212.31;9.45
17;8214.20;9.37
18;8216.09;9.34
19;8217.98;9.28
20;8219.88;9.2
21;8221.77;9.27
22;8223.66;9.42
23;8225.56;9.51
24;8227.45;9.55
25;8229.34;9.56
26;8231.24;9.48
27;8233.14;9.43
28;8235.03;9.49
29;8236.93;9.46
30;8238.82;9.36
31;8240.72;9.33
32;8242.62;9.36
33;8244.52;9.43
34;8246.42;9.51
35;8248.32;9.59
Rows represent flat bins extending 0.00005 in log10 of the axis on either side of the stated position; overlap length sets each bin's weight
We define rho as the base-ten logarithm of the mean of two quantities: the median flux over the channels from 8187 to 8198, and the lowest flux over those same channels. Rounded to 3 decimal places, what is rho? 0.914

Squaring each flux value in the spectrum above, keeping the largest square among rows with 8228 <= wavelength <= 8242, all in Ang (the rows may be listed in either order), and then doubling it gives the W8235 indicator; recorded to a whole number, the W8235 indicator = 183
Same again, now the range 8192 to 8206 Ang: 174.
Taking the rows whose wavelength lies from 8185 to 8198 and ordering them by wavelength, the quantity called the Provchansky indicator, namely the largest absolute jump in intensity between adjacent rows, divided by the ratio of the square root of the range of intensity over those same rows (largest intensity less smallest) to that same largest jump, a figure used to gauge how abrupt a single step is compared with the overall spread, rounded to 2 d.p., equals 0.59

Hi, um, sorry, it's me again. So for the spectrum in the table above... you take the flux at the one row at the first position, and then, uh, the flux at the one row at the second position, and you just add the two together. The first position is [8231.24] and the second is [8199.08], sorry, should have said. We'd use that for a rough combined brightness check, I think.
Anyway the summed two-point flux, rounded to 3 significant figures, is 18.5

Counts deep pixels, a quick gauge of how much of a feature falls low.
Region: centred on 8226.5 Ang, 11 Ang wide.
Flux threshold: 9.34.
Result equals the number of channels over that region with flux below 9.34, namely 1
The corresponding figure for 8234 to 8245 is 1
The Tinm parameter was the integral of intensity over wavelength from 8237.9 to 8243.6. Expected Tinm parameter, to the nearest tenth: 53.2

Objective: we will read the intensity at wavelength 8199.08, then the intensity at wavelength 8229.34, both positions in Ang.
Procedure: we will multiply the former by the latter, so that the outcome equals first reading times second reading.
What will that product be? 85.8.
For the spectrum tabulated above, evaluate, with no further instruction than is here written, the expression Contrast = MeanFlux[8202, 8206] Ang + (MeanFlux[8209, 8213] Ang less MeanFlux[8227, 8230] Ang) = 9.2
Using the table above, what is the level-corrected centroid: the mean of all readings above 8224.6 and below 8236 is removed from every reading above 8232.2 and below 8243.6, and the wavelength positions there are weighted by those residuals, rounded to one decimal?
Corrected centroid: 8239.4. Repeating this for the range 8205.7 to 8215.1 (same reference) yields 8209.6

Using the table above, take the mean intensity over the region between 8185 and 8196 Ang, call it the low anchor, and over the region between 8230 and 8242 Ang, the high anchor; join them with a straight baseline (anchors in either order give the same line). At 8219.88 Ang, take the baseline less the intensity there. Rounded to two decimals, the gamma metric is -0.07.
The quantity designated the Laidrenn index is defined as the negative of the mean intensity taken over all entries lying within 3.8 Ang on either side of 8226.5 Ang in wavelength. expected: -9.51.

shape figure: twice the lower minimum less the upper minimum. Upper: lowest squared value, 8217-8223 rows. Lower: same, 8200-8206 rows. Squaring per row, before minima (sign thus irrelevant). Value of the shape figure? 85.0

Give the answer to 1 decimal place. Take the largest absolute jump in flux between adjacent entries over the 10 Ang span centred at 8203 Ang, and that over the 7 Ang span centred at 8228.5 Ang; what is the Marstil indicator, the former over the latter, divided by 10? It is 0.3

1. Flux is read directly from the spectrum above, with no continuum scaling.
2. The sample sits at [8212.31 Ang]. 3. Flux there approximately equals 9.45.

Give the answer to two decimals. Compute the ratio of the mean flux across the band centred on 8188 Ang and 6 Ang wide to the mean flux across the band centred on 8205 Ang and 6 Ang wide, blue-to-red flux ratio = 0.96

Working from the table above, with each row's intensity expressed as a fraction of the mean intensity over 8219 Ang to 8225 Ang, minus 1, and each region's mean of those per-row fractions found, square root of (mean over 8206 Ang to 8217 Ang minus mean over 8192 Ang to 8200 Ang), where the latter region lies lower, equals 0.34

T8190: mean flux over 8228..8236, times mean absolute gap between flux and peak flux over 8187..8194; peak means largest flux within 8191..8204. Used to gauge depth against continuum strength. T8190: 5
